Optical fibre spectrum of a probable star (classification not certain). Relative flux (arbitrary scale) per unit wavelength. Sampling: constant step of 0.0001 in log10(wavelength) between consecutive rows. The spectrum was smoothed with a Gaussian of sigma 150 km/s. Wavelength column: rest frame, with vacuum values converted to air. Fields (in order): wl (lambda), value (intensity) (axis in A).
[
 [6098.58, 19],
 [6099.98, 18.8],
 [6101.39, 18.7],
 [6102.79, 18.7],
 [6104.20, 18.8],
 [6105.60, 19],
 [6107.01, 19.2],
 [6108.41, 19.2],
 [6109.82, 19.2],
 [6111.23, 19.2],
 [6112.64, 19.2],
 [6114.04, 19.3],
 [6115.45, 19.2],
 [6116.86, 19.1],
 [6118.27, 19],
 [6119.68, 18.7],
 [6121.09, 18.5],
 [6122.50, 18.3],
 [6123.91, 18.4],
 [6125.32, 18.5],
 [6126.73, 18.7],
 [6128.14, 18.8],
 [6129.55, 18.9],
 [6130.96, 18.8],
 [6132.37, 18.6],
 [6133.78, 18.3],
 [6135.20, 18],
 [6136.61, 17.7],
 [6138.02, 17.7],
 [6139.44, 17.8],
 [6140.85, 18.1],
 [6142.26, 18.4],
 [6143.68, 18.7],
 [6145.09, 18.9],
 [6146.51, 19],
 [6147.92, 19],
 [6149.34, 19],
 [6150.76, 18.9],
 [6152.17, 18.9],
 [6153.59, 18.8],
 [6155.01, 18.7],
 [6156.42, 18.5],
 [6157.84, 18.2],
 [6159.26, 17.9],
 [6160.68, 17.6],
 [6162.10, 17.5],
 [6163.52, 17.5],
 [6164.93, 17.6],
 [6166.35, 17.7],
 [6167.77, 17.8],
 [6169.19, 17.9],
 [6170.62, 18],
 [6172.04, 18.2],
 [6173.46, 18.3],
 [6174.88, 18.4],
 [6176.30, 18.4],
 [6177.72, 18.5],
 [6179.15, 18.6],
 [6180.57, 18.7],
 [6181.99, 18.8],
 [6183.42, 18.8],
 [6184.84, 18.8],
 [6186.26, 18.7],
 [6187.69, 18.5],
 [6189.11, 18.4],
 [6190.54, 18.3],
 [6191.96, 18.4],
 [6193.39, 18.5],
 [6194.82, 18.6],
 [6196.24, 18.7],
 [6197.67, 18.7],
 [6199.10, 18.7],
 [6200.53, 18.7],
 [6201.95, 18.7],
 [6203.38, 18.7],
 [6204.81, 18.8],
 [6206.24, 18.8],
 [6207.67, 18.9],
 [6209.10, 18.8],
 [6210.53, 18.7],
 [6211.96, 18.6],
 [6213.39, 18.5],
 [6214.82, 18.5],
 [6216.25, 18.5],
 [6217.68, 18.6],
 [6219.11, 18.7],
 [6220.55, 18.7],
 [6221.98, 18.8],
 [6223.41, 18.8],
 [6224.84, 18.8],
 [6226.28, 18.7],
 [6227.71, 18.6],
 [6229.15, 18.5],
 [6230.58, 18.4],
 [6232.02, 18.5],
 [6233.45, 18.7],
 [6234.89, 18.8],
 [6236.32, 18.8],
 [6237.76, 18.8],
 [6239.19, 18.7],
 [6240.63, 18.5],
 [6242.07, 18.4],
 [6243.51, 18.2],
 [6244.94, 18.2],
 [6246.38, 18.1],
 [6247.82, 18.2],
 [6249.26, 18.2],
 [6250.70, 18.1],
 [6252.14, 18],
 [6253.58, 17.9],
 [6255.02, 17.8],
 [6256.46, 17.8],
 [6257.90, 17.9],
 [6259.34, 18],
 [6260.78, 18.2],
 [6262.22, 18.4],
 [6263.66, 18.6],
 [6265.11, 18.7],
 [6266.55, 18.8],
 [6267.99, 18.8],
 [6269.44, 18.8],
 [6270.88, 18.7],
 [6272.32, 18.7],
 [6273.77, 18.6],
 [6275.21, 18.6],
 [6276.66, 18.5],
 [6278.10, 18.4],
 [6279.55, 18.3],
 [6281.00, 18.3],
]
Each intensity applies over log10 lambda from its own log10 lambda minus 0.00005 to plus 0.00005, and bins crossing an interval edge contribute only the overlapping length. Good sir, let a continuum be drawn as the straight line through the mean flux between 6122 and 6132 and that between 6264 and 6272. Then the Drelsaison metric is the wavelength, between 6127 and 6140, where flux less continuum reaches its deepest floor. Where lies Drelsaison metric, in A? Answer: 6138.02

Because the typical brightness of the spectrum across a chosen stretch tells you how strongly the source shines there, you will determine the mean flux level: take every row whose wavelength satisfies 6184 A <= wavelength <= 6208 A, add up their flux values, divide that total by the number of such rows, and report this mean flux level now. 18.6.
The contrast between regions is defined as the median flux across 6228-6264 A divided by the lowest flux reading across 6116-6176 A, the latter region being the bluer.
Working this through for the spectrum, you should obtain 1.040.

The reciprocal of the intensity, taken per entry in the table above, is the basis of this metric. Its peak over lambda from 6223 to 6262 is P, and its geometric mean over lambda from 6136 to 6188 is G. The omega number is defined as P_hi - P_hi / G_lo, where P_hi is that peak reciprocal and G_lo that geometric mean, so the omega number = -0.97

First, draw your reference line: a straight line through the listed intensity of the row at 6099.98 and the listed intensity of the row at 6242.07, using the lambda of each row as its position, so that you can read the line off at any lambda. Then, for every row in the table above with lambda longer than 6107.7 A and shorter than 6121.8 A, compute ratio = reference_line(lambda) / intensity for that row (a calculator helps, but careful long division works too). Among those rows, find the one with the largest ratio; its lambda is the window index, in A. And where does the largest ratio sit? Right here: 6121.09 A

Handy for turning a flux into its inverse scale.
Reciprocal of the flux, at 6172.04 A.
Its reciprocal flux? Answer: 0.0549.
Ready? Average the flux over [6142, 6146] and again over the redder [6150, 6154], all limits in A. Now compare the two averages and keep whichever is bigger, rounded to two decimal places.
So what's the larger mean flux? 18.87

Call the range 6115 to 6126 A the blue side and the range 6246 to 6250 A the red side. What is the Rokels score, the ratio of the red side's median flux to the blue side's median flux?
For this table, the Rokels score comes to 0.98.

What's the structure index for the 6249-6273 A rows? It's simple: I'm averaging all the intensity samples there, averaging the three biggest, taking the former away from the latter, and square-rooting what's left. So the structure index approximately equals 0.69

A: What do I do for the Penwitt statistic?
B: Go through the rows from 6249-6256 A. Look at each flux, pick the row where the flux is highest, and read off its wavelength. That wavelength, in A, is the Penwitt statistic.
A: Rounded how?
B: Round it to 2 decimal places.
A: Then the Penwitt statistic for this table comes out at 6249.26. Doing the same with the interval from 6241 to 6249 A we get 6242.07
